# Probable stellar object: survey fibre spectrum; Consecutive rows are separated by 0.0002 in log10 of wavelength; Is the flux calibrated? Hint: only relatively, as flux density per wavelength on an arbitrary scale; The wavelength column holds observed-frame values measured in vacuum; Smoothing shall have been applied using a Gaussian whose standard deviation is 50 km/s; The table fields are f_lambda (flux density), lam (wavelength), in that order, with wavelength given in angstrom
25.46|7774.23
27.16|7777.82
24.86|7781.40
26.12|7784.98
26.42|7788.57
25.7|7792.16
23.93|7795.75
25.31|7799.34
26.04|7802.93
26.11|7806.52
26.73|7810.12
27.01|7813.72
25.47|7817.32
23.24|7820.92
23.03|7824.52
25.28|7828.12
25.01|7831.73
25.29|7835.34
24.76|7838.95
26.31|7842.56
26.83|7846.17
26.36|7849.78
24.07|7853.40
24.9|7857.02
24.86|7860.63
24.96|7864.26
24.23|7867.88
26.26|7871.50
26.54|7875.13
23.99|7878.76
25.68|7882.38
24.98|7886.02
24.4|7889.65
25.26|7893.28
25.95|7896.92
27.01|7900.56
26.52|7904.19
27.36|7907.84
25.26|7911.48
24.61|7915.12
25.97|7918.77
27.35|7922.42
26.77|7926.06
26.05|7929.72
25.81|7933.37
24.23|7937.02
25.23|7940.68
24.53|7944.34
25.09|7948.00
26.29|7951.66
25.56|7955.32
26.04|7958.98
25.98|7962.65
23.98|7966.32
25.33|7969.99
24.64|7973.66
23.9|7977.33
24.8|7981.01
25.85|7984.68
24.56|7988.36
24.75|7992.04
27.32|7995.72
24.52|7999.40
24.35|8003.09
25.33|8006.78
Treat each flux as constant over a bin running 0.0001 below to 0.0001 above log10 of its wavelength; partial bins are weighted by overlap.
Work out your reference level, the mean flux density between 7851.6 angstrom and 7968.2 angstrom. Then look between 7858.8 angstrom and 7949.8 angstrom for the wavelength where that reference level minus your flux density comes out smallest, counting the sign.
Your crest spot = 7907.84 angstrom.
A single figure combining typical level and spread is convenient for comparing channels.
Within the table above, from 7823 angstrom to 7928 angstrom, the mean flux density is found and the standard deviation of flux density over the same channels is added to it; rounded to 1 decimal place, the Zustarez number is 26.6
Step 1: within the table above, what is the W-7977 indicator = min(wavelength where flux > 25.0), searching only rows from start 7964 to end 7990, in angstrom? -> 7969.99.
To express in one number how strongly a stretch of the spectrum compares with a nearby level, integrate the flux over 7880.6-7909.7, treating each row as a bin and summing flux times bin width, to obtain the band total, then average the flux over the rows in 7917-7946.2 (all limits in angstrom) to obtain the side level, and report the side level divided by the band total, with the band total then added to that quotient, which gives 753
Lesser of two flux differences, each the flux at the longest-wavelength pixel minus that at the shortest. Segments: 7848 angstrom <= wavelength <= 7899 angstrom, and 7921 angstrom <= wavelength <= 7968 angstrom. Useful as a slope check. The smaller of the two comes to -3.4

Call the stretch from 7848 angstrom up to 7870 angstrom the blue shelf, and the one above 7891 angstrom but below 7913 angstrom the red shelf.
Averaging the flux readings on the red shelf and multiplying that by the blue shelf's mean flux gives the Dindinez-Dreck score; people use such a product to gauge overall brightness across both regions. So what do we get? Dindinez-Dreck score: 653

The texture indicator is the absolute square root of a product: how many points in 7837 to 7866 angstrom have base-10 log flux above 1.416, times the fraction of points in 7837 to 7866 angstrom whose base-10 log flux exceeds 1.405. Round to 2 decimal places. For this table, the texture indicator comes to 1.06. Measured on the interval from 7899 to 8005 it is 1.84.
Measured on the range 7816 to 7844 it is 0.50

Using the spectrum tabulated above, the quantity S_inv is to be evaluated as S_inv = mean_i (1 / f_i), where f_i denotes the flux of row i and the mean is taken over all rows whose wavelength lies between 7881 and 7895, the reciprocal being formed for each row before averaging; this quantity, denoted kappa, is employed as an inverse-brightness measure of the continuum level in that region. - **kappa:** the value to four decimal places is 0.0399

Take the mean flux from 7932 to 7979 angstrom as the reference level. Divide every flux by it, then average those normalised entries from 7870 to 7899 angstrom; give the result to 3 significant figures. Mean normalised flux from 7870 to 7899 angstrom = 1.01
